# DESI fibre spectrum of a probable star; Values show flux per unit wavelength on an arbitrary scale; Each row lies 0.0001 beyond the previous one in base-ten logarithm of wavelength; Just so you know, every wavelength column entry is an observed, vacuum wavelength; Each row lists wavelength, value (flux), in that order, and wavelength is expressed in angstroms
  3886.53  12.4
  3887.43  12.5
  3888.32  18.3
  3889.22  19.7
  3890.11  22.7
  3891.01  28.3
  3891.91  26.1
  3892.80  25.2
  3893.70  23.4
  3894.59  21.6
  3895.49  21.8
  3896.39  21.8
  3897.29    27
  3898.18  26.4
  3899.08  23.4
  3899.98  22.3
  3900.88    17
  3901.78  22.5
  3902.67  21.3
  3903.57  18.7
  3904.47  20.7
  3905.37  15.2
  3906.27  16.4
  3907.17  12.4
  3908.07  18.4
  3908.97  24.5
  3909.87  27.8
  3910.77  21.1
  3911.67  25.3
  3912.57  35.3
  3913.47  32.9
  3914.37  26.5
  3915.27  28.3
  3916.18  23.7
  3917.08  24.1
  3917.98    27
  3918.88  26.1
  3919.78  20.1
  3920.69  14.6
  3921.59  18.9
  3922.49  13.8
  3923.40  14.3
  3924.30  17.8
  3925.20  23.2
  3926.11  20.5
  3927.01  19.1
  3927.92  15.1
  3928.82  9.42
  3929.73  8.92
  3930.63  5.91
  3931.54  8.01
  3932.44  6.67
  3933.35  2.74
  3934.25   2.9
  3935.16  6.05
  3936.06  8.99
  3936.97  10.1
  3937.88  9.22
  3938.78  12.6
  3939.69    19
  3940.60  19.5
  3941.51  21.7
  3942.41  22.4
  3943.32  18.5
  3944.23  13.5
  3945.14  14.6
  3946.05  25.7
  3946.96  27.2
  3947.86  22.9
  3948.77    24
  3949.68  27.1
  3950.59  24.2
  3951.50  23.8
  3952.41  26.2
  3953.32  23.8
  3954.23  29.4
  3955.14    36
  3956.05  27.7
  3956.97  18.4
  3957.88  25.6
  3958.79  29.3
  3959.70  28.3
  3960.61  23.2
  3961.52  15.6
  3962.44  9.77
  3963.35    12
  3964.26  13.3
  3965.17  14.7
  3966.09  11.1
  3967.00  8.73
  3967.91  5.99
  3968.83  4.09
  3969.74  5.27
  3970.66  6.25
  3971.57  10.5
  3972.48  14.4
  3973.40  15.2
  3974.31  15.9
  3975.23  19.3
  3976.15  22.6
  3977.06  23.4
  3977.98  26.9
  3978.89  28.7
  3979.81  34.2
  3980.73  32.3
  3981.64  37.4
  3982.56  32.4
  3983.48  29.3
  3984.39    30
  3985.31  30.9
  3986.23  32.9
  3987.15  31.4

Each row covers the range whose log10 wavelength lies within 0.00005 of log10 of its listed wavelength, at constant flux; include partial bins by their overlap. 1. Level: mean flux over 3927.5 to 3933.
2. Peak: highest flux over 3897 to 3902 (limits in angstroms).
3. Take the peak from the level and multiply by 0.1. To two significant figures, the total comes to -1.8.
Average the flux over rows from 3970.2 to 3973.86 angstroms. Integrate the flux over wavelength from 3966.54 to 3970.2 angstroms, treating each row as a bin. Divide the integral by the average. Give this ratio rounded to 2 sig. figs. 1.9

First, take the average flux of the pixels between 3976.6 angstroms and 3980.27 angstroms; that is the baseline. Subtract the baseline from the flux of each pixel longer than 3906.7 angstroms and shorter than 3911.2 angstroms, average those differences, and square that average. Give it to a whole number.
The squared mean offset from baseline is 56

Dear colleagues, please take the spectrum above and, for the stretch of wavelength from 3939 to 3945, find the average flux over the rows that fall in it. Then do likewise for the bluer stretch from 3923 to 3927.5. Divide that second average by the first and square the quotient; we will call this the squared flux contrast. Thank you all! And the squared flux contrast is 1.0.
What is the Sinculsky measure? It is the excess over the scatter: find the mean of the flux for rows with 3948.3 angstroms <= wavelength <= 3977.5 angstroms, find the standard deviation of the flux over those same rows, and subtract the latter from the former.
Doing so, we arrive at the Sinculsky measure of 10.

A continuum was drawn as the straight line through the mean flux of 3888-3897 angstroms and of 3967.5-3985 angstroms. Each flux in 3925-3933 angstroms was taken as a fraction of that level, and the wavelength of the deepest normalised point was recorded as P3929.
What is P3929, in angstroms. 3930.63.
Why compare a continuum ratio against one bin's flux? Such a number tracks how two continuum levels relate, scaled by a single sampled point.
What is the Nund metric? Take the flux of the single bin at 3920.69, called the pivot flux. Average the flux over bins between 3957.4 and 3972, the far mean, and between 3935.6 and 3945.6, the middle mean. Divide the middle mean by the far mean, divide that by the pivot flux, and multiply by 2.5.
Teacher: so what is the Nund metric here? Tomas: 0.19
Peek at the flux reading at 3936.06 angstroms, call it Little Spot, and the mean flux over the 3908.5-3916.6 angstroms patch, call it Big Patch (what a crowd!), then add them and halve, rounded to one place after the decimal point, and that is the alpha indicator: 18.1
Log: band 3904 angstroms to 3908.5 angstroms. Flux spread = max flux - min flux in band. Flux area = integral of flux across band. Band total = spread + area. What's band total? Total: 83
